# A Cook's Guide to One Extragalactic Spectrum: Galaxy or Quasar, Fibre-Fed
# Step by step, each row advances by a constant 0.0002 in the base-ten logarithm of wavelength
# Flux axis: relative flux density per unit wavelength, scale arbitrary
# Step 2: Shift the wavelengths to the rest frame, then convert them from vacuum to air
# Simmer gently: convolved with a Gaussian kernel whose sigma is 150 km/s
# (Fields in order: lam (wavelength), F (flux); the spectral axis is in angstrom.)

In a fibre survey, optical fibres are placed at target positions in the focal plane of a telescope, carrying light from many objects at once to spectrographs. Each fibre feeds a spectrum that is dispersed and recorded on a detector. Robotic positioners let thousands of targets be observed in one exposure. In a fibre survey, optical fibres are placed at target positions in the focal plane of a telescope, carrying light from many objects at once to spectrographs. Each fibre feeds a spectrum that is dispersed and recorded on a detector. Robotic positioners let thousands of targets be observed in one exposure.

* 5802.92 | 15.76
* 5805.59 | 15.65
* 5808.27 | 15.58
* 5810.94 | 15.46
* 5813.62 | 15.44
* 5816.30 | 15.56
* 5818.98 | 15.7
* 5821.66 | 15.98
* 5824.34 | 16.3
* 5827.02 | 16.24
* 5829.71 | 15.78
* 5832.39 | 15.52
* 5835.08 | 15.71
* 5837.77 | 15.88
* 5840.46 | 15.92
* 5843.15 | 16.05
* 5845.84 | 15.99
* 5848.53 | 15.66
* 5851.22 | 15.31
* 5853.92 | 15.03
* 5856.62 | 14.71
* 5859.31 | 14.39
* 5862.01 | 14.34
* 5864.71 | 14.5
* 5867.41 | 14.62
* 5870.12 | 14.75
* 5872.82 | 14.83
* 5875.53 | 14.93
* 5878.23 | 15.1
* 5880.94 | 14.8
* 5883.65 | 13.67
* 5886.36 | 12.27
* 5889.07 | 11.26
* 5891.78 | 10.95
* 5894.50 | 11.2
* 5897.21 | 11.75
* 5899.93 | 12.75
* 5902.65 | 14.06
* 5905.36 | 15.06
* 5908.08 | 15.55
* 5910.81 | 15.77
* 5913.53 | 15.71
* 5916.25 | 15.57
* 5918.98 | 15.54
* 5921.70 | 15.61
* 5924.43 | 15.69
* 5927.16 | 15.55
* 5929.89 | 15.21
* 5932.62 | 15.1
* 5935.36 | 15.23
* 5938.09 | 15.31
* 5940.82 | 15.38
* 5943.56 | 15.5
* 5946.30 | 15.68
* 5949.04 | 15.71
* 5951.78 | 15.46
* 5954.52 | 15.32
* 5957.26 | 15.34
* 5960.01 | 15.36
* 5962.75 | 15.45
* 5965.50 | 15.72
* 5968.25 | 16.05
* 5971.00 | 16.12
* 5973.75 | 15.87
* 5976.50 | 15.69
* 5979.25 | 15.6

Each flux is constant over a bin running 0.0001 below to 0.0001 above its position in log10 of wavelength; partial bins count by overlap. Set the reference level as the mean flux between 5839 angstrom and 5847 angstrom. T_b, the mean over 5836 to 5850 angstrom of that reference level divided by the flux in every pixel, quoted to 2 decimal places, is 1.01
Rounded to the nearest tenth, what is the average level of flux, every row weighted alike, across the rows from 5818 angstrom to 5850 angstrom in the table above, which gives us 15.9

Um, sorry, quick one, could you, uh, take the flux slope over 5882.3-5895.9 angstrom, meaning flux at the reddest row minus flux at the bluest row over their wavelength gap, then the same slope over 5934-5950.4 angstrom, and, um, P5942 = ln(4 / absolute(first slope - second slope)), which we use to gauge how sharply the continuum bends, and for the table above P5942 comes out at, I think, 2.7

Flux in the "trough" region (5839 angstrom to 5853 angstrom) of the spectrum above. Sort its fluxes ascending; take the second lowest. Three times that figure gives 47.0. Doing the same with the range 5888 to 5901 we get 33.6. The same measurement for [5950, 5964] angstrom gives 46.0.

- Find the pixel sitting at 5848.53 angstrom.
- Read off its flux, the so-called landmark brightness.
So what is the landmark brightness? 15.66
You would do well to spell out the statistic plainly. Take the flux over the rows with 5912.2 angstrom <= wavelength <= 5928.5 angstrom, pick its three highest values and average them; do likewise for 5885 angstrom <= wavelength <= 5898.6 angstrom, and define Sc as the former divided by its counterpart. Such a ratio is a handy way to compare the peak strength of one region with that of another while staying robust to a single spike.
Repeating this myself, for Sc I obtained 1.33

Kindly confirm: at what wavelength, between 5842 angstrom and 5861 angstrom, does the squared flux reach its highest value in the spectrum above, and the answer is 5843.15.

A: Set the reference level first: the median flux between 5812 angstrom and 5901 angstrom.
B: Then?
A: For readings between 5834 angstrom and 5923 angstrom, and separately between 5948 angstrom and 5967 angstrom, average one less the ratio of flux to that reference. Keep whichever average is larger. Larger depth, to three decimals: 0.034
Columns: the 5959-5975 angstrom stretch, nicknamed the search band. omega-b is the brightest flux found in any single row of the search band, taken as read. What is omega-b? 16.12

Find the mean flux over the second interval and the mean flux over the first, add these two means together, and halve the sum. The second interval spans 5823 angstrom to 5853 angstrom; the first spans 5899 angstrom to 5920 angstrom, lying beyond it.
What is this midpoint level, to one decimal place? 15.4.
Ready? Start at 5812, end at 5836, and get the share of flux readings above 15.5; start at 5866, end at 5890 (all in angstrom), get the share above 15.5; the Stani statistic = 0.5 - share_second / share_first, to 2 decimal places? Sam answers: 0.50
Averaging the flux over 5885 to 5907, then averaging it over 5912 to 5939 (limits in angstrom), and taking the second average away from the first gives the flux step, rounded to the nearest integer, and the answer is -3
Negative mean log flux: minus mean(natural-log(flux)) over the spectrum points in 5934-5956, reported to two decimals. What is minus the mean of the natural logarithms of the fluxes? -2.74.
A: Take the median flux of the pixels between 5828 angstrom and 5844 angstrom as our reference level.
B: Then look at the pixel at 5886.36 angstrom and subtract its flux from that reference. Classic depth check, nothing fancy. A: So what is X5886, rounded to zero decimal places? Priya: 4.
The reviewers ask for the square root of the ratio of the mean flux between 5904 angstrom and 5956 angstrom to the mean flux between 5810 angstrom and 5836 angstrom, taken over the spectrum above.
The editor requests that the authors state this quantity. 0.99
